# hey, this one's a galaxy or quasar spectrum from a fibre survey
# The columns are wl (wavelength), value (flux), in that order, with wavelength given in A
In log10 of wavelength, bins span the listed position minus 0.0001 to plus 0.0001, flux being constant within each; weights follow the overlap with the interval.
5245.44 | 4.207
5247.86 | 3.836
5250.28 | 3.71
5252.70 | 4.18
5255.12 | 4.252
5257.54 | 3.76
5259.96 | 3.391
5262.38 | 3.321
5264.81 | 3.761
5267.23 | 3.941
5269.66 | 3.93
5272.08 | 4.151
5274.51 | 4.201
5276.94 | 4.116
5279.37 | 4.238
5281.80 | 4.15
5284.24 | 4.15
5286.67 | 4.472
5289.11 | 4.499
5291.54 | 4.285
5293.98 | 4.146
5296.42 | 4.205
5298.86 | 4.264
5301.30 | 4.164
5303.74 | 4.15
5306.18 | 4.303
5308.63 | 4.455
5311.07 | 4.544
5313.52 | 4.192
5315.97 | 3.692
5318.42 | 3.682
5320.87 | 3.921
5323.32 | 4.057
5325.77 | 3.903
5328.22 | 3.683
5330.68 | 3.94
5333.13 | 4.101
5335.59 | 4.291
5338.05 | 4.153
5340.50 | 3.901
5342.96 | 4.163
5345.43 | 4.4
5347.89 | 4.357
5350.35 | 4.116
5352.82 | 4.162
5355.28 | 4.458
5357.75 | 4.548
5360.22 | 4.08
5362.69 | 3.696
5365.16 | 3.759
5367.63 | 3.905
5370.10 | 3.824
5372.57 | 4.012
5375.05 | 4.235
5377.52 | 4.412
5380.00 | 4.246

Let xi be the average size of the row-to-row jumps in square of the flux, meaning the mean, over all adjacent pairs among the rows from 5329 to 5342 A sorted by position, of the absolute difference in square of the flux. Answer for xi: 1.52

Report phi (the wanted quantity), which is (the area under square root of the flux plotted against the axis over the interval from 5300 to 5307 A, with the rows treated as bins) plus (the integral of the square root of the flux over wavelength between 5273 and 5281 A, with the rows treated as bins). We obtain 30.7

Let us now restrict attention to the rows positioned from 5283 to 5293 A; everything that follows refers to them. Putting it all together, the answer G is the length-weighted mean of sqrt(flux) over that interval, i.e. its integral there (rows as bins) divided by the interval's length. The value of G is 2.084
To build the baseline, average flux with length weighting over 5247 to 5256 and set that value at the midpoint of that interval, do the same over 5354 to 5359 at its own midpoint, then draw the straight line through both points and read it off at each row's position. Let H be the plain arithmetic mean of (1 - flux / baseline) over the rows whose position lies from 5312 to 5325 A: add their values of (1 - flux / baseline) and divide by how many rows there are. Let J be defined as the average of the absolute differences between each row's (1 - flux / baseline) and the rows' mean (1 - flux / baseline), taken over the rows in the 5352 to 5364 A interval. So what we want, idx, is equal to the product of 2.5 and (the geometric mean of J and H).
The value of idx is 0.18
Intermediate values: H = 0.09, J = 0.057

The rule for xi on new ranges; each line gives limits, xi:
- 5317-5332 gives 1.55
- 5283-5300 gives 1.18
